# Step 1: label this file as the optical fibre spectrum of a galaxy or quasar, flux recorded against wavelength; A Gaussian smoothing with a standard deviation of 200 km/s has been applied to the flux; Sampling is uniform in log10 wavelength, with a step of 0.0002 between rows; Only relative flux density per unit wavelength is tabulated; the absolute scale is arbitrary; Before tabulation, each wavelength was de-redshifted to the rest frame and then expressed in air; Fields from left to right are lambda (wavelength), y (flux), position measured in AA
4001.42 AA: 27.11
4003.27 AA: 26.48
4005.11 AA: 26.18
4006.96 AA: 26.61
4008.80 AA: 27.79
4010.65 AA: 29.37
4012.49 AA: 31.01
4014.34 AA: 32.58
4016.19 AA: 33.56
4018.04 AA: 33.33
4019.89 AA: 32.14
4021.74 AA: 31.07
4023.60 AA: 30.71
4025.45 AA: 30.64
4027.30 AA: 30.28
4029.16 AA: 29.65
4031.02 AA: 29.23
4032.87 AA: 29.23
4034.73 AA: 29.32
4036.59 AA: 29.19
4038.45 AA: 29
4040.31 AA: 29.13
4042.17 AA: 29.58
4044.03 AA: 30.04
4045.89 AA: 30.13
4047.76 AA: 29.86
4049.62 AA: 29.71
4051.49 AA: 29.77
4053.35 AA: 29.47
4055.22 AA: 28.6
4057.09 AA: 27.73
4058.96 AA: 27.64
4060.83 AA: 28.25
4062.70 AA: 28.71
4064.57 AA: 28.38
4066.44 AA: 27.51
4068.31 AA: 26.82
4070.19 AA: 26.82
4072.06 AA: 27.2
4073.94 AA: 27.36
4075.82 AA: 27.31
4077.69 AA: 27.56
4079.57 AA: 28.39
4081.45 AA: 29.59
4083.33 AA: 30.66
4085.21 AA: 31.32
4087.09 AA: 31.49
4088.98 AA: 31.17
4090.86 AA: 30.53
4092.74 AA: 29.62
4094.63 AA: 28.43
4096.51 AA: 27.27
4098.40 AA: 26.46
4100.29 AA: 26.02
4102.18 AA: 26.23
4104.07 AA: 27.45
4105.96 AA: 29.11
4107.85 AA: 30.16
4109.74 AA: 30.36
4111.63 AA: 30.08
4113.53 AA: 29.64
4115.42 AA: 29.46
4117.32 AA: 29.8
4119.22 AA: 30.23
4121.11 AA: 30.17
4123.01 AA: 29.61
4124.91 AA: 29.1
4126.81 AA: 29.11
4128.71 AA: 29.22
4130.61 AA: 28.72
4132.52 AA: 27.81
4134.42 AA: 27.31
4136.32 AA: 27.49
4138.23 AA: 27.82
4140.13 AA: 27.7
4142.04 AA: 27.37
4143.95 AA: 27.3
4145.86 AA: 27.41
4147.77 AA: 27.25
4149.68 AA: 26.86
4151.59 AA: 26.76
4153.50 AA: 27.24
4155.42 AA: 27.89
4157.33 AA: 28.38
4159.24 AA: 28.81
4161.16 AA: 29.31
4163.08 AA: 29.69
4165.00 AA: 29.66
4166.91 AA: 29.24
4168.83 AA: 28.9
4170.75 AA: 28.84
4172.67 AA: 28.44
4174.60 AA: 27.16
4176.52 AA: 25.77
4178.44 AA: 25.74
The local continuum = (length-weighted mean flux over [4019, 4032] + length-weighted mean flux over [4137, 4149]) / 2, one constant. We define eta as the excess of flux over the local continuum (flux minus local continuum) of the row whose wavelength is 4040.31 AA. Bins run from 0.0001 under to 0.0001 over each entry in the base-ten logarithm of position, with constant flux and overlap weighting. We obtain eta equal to 0.15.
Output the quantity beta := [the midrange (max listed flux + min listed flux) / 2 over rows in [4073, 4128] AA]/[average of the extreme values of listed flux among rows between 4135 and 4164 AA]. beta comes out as 1.02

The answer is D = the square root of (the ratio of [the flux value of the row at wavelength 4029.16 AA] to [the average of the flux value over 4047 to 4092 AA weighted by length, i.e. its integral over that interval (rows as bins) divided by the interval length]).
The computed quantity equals 1.01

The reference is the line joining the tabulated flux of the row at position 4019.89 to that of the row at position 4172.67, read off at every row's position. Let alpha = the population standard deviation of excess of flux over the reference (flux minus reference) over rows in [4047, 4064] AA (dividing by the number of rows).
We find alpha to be 0.74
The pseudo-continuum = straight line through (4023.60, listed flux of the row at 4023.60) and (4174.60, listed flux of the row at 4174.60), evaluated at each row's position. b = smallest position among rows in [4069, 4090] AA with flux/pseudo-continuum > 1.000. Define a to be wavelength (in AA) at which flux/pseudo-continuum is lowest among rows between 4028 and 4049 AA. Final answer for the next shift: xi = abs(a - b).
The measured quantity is 43.0 AA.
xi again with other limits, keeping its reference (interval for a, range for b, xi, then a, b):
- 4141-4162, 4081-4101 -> 70.1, 4151.59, 4081.45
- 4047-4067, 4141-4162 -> 96.5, 4058.96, 4155.42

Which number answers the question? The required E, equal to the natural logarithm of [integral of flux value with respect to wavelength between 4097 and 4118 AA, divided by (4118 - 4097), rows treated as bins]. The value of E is 3.35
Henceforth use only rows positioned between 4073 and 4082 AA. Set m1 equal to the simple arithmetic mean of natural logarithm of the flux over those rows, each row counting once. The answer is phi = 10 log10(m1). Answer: 5.23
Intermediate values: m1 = 3.33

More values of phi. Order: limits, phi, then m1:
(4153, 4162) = 5.24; 3.34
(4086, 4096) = 5.33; 3.41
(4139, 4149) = 5.20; 3.31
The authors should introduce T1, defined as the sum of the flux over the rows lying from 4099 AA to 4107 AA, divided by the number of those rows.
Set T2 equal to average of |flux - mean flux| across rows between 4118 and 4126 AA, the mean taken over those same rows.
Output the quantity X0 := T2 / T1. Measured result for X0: 0.016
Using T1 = 27.2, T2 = 0.42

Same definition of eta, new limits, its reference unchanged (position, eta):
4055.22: -0.38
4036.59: 0.21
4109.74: 1.38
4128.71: 0.24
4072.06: -1.78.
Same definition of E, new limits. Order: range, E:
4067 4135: 3.36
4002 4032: 3.40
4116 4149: 3.35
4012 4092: 3.39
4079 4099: 3.39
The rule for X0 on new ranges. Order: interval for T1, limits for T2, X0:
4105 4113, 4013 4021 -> 0.018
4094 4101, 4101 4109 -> 0.052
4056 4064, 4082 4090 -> 0.009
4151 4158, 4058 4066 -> 0.011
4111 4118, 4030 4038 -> 0.001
